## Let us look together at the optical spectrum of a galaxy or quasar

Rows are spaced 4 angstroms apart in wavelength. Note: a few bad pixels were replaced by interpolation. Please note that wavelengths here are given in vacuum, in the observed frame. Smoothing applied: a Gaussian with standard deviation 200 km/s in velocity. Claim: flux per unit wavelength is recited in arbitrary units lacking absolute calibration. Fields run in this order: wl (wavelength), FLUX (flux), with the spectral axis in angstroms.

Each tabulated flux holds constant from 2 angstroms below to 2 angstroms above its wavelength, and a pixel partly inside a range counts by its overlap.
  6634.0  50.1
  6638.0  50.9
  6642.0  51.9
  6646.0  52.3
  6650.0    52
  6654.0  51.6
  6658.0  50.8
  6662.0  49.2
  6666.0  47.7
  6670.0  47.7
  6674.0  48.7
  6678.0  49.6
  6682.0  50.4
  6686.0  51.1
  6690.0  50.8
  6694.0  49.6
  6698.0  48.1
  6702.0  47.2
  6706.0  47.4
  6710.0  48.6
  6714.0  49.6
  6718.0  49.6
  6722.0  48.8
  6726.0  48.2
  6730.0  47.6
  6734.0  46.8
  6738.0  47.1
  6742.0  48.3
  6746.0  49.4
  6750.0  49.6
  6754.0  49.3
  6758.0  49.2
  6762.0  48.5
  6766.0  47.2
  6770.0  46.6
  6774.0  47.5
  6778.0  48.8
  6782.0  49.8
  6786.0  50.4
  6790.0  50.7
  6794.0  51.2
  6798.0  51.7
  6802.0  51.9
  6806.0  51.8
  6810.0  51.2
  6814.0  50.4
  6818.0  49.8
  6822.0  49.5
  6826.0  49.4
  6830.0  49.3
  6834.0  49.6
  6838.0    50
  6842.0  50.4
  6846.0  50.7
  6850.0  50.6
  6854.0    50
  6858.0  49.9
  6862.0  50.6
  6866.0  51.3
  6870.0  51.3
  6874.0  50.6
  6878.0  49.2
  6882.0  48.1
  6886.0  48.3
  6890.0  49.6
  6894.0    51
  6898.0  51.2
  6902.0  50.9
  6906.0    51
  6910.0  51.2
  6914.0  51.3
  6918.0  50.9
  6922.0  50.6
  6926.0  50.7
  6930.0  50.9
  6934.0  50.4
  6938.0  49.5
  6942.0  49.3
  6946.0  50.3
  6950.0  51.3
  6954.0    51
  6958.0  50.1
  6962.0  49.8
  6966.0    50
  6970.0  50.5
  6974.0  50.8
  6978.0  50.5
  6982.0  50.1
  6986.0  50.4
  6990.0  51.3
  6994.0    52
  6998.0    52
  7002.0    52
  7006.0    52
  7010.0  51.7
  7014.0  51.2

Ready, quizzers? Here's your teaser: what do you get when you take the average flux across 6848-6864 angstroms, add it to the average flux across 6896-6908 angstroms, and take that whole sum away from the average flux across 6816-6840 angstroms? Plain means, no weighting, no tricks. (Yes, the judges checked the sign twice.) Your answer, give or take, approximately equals -51.7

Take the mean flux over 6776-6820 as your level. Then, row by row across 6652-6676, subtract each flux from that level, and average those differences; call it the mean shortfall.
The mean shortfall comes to 1.42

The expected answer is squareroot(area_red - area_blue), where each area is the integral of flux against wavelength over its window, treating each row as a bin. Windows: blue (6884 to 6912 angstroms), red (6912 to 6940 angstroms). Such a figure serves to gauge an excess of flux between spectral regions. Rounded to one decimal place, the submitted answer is 2.1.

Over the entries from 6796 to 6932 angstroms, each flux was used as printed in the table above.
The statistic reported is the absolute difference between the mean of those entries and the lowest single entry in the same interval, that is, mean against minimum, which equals 2.3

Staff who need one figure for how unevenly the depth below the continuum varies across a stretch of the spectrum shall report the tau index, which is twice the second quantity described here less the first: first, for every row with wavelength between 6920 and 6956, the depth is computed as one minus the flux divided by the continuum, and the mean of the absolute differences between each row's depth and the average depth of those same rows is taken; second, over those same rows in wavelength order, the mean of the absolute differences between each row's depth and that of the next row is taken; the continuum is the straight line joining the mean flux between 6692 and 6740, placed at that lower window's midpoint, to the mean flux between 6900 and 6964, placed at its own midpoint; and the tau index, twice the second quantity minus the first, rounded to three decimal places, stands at 0.010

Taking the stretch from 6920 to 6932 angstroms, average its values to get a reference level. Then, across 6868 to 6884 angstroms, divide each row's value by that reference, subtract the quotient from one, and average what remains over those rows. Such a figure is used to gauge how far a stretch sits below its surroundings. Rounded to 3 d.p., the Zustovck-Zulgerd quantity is 0.018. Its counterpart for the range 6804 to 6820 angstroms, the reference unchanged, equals -0.001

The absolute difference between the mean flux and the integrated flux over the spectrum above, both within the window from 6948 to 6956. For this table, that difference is 358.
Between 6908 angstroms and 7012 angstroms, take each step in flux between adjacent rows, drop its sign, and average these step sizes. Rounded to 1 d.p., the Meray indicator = 0.4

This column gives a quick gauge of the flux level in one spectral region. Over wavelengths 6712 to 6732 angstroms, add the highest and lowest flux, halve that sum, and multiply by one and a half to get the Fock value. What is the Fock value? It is 72.9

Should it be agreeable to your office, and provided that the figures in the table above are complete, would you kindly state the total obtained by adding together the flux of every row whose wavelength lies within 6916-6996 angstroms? 1010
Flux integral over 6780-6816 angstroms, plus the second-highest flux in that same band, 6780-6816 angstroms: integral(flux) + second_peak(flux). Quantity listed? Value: 1888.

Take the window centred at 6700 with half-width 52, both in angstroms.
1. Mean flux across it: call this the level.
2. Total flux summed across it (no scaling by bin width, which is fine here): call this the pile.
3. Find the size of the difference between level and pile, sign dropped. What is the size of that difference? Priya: 1226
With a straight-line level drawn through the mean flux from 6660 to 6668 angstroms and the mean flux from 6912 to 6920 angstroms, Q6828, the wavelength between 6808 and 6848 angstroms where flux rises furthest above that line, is 6810.0 angstroms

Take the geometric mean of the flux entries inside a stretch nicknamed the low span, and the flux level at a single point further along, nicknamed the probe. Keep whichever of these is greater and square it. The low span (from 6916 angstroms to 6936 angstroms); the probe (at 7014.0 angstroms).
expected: 2621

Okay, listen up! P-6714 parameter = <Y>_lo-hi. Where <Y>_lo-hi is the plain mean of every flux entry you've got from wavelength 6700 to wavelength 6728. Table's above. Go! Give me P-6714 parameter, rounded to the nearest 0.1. 48.5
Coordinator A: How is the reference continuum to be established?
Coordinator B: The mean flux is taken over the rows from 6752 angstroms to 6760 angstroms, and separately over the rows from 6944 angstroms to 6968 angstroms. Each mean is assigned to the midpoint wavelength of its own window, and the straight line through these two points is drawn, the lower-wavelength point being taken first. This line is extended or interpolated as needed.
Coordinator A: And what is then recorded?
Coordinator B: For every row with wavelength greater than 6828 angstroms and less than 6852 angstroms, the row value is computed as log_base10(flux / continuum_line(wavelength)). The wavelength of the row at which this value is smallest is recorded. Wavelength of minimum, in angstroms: 6830.0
